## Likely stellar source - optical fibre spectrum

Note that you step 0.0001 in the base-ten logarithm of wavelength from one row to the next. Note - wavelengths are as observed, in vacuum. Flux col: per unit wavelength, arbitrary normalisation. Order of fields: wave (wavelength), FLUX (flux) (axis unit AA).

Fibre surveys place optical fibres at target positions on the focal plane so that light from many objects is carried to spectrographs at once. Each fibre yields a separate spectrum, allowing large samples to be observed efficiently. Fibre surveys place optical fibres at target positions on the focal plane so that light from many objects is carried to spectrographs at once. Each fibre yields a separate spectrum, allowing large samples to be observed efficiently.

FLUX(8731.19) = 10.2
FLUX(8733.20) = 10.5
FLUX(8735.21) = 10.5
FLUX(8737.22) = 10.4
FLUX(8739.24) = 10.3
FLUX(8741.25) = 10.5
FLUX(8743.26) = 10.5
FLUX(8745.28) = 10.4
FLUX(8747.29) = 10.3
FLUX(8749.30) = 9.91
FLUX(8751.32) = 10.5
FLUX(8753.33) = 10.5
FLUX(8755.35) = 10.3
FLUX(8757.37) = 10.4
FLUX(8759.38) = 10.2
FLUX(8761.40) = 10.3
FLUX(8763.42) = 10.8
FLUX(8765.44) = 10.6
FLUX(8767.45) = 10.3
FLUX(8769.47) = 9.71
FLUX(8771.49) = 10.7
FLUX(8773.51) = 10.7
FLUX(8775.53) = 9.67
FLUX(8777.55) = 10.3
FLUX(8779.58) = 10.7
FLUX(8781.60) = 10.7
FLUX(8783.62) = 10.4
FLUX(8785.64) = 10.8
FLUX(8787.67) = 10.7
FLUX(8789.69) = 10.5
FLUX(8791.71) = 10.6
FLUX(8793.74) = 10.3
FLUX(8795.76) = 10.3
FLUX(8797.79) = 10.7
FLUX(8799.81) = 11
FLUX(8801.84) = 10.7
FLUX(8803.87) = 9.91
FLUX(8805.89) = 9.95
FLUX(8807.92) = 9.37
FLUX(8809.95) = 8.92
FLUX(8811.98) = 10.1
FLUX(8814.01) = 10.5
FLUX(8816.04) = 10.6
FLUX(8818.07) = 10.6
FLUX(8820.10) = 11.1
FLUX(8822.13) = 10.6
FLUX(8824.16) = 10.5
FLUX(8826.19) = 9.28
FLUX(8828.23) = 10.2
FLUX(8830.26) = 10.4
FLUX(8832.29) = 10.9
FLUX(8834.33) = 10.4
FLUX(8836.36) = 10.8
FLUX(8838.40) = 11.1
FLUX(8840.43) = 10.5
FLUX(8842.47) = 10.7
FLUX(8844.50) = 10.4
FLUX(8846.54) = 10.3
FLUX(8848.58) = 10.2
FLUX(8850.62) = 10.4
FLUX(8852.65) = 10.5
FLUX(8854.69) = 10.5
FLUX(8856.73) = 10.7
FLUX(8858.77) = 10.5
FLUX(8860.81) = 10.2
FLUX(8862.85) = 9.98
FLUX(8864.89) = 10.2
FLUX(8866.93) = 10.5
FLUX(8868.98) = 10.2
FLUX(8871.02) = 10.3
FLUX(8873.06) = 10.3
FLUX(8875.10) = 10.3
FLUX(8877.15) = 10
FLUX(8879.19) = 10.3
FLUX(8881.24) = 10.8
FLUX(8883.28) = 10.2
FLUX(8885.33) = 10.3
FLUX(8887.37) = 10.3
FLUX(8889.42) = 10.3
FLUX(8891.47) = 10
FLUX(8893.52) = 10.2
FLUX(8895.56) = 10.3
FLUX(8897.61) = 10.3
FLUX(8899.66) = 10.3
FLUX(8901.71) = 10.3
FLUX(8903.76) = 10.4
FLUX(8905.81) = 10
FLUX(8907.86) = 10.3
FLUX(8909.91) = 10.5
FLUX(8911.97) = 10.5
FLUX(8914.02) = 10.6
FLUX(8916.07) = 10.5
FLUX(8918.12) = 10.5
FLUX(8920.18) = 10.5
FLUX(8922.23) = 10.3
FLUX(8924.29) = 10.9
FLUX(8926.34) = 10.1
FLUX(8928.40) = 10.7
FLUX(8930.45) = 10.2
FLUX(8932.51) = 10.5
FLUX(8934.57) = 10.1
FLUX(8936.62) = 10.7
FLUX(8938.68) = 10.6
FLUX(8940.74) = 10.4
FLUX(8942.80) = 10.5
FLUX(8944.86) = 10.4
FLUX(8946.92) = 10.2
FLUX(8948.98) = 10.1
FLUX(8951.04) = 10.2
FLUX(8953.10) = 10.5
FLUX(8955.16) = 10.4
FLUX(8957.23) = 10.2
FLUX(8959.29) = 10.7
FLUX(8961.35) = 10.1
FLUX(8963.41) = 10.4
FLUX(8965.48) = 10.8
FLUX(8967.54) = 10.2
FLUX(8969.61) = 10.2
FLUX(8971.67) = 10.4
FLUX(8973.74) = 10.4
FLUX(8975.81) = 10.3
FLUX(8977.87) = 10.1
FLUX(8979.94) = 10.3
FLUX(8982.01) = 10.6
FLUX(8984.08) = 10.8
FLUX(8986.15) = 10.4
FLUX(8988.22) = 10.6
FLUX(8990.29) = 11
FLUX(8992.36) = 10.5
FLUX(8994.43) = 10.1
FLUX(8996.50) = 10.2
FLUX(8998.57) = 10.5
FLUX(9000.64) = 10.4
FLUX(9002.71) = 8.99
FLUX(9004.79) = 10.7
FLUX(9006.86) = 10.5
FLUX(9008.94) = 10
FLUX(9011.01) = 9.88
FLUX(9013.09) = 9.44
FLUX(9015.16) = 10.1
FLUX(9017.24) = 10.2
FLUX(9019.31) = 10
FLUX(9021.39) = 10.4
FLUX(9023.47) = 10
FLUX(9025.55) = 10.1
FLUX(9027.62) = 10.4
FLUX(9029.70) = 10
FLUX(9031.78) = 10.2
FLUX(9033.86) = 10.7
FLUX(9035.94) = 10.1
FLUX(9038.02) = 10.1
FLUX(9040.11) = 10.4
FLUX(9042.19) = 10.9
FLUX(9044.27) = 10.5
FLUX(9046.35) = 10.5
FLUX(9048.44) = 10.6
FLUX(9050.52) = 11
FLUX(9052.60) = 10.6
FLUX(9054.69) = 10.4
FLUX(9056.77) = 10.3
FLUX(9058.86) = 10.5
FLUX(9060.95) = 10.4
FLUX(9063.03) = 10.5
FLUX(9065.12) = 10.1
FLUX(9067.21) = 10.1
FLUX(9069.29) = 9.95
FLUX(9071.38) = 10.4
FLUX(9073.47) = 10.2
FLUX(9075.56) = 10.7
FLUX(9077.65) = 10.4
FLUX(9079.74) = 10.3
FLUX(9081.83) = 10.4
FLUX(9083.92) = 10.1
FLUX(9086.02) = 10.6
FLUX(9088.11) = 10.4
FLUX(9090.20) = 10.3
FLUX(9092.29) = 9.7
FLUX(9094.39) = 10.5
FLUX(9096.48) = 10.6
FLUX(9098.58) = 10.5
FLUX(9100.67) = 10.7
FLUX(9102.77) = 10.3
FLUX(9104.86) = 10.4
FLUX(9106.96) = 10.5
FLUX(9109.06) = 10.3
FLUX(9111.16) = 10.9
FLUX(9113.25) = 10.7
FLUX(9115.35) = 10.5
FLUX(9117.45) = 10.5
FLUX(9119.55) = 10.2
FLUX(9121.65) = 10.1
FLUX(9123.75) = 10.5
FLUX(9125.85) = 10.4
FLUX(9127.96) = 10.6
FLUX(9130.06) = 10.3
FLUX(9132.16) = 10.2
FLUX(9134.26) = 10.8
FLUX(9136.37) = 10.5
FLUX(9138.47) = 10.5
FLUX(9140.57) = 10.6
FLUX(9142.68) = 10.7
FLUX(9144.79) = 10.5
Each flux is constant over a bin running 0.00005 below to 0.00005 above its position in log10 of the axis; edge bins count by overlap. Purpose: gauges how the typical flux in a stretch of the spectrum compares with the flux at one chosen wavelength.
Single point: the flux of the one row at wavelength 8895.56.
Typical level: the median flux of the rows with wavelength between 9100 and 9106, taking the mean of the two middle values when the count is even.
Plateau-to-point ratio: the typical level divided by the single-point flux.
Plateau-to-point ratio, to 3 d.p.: 1.010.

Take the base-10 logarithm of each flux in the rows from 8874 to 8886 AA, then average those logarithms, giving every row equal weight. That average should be 1.013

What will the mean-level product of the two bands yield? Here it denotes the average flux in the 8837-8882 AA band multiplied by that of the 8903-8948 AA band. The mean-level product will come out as 108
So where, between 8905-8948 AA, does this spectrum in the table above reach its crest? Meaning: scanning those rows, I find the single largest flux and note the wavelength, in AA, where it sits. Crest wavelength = 8924.29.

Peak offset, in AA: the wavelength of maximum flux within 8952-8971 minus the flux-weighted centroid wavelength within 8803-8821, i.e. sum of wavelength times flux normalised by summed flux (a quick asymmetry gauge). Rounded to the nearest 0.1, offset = 153.3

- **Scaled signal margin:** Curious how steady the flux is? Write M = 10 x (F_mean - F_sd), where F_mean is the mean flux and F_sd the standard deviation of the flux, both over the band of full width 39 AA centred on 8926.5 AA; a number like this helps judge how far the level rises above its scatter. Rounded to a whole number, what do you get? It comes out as 103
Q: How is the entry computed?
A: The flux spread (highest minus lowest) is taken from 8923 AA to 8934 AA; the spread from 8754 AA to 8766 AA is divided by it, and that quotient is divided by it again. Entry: 1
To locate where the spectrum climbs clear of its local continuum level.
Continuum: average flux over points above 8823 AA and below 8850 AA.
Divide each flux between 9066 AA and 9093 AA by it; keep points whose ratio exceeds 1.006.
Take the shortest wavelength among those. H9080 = 9075.56 AA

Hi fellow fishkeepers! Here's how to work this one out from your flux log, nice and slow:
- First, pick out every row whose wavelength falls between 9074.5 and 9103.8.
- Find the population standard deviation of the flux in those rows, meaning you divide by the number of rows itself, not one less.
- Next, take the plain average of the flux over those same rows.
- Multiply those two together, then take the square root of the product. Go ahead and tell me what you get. 1.6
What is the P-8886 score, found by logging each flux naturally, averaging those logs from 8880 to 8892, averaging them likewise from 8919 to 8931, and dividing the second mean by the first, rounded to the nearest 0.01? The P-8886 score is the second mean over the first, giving 1.01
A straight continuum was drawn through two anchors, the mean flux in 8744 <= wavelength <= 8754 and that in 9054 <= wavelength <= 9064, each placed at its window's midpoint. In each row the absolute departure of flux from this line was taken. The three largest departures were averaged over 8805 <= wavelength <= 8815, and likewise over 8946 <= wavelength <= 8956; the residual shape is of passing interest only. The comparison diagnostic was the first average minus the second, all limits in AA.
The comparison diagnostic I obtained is 0.71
